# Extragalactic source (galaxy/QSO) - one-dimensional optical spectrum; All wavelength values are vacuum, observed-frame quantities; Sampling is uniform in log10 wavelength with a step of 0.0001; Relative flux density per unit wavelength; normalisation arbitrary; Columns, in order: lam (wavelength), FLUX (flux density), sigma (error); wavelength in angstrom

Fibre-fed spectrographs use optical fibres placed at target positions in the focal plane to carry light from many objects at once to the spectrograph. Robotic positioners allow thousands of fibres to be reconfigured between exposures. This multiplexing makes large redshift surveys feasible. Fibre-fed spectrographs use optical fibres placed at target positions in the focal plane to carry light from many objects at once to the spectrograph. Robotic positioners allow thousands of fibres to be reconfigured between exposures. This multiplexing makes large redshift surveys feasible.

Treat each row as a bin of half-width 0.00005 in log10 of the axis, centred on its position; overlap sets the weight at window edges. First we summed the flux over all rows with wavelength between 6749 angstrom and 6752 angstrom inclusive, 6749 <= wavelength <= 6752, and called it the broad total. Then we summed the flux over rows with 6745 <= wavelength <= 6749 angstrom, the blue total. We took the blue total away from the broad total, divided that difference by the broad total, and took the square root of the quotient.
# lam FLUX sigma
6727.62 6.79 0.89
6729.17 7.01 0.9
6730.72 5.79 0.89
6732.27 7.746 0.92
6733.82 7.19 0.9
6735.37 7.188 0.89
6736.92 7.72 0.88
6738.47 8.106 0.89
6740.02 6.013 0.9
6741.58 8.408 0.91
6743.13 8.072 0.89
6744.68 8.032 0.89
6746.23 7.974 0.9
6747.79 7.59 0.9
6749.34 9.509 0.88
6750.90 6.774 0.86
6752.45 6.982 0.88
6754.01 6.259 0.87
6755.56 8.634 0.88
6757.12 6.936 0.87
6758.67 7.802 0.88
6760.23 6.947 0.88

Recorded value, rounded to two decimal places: 0.21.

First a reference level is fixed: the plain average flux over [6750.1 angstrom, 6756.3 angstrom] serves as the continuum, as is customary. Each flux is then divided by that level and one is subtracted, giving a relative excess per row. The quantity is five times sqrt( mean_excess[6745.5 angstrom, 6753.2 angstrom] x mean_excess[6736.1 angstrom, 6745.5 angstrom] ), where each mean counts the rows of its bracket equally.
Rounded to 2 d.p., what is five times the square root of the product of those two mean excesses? 0.41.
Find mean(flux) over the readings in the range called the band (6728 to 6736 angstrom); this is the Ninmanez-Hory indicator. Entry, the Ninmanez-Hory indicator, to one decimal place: 7.0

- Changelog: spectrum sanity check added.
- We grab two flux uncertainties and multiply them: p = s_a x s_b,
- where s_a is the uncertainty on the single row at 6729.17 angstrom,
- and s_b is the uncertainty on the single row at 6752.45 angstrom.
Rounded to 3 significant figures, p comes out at 0.792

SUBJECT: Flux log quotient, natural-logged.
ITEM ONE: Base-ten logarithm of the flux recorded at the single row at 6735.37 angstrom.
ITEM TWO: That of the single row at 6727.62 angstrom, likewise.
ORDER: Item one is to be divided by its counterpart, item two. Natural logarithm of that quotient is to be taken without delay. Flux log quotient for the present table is 0.029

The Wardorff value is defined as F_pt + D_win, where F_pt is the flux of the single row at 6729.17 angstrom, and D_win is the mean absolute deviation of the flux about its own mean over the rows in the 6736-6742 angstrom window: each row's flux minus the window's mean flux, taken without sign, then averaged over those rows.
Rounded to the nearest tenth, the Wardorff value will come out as 7.8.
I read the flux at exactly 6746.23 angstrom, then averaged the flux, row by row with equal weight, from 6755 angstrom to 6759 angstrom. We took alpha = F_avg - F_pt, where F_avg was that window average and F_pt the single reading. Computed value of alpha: -0.2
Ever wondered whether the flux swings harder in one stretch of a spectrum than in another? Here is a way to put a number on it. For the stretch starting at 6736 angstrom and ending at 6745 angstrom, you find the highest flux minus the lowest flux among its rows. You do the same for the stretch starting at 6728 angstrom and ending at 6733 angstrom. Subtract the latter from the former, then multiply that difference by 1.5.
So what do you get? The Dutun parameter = 0.66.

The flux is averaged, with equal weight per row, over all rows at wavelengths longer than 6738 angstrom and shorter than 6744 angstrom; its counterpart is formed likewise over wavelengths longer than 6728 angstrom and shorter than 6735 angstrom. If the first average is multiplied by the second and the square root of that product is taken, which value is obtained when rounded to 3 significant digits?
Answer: 7.28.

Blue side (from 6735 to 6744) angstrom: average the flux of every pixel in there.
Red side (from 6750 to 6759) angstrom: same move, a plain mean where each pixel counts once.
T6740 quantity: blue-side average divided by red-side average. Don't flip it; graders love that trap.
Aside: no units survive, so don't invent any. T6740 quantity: 1.05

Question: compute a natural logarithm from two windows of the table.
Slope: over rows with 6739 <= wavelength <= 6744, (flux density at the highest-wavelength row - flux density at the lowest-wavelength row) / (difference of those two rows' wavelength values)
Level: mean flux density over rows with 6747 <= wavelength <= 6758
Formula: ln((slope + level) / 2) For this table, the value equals 1.41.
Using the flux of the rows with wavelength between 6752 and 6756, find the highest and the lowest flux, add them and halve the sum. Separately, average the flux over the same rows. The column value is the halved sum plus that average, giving 14.7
